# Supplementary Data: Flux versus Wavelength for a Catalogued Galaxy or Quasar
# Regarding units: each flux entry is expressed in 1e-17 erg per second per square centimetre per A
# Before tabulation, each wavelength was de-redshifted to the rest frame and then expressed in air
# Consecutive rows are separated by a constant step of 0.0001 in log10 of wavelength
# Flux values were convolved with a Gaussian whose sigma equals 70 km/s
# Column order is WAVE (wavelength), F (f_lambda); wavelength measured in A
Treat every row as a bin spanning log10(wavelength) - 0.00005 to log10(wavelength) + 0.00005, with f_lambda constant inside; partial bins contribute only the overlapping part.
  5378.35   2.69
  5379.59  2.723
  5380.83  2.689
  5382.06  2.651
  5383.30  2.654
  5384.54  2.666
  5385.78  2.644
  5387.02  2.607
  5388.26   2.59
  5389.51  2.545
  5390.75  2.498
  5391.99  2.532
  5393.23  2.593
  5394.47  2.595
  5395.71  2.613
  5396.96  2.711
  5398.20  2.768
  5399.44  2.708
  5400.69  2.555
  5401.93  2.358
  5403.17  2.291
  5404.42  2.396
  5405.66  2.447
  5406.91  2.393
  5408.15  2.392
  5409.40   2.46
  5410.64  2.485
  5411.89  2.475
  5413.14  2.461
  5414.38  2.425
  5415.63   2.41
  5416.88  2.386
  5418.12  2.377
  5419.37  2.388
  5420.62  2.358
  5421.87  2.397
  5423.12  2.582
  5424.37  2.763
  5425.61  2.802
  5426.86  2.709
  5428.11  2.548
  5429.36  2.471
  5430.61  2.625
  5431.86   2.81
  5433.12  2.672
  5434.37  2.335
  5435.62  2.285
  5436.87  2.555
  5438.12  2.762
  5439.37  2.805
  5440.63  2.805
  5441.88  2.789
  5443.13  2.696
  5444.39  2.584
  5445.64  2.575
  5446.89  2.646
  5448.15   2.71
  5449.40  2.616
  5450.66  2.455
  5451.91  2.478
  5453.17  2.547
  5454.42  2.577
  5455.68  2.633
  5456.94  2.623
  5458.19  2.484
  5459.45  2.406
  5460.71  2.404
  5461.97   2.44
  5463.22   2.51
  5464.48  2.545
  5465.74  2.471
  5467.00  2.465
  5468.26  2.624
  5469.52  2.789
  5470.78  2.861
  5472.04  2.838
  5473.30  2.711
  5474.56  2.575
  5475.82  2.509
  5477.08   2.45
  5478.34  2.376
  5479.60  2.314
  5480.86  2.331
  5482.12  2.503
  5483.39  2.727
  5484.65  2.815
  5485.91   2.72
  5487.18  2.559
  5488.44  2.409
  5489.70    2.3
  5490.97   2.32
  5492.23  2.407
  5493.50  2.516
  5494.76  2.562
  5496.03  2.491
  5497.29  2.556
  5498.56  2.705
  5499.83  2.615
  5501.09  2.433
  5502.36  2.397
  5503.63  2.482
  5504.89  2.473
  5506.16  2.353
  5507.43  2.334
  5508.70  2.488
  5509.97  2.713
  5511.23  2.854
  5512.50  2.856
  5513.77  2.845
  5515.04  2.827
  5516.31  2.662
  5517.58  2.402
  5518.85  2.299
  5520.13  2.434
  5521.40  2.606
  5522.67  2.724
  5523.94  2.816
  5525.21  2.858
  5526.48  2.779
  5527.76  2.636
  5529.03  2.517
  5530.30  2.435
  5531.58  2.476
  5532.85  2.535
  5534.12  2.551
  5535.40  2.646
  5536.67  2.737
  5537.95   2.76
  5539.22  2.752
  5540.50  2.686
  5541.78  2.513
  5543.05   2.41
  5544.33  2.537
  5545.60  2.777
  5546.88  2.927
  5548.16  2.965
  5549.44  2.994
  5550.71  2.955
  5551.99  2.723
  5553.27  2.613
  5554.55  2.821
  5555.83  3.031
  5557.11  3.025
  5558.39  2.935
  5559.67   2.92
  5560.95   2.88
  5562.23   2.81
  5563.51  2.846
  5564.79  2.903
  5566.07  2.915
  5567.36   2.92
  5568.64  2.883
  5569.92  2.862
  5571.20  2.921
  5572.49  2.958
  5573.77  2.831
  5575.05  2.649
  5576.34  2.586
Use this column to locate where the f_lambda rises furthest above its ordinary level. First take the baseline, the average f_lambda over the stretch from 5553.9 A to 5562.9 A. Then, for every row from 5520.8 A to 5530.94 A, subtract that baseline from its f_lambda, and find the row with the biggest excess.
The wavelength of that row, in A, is 5525.21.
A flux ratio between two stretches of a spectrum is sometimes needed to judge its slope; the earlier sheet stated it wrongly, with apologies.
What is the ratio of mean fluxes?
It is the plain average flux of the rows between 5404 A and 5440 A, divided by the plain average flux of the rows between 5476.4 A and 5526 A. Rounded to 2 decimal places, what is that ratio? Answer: 0.99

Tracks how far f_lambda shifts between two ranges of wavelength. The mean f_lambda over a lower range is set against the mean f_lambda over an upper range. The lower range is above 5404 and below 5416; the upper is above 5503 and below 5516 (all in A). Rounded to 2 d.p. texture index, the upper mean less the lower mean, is 0.19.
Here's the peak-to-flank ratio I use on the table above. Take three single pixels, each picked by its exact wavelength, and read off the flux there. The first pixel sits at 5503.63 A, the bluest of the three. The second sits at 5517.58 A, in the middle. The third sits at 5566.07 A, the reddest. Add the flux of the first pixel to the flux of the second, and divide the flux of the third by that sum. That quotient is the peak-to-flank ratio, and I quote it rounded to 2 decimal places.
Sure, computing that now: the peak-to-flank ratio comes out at 0.60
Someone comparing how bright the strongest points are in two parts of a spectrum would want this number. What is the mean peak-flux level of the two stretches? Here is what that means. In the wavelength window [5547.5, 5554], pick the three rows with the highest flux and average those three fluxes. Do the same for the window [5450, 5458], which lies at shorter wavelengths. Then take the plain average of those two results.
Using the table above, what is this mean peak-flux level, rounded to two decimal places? 2.79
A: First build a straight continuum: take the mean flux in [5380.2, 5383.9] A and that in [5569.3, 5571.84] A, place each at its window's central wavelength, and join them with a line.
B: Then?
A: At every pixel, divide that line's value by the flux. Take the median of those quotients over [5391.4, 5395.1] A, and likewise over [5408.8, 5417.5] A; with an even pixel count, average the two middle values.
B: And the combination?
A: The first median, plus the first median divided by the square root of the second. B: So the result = 2.02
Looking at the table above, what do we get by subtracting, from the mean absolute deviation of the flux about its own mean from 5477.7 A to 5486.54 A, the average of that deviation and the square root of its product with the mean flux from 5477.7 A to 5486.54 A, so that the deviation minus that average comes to -0.249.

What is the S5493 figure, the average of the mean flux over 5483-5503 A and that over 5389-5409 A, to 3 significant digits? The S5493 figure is 2.53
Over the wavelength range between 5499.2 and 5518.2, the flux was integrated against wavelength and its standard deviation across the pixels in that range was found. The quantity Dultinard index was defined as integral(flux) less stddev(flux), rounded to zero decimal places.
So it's 49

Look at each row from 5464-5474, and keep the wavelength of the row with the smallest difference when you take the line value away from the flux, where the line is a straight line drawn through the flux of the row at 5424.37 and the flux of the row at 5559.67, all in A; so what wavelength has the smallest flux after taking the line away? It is 5467.00 A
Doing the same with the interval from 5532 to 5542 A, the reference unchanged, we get 5541.78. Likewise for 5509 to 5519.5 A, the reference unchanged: 5518.85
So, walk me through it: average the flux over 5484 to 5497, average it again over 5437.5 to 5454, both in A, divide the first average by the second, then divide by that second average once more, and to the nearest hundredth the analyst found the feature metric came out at 0.36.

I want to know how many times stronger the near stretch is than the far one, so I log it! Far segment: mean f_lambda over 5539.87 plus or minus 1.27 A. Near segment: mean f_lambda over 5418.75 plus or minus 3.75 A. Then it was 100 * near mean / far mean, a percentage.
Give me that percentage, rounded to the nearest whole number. 88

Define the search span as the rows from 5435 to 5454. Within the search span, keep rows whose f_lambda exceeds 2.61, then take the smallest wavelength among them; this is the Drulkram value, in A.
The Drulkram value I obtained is 5438.12 A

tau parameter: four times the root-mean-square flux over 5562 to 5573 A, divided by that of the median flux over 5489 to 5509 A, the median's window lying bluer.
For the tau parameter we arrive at 4.67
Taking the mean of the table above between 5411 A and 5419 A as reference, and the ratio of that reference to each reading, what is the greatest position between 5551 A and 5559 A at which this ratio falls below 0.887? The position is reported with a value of 5558.39 A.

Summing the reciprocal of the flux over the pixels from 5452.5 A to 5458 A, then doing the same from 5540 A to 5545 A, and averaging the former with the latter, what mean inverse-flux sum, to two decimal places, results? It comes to 1.56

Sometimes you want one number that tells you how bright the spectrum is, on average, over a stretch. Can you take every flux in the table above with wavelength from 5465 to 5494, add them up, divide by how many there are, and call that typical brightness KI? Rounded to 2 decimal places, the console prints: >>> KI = 2.55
